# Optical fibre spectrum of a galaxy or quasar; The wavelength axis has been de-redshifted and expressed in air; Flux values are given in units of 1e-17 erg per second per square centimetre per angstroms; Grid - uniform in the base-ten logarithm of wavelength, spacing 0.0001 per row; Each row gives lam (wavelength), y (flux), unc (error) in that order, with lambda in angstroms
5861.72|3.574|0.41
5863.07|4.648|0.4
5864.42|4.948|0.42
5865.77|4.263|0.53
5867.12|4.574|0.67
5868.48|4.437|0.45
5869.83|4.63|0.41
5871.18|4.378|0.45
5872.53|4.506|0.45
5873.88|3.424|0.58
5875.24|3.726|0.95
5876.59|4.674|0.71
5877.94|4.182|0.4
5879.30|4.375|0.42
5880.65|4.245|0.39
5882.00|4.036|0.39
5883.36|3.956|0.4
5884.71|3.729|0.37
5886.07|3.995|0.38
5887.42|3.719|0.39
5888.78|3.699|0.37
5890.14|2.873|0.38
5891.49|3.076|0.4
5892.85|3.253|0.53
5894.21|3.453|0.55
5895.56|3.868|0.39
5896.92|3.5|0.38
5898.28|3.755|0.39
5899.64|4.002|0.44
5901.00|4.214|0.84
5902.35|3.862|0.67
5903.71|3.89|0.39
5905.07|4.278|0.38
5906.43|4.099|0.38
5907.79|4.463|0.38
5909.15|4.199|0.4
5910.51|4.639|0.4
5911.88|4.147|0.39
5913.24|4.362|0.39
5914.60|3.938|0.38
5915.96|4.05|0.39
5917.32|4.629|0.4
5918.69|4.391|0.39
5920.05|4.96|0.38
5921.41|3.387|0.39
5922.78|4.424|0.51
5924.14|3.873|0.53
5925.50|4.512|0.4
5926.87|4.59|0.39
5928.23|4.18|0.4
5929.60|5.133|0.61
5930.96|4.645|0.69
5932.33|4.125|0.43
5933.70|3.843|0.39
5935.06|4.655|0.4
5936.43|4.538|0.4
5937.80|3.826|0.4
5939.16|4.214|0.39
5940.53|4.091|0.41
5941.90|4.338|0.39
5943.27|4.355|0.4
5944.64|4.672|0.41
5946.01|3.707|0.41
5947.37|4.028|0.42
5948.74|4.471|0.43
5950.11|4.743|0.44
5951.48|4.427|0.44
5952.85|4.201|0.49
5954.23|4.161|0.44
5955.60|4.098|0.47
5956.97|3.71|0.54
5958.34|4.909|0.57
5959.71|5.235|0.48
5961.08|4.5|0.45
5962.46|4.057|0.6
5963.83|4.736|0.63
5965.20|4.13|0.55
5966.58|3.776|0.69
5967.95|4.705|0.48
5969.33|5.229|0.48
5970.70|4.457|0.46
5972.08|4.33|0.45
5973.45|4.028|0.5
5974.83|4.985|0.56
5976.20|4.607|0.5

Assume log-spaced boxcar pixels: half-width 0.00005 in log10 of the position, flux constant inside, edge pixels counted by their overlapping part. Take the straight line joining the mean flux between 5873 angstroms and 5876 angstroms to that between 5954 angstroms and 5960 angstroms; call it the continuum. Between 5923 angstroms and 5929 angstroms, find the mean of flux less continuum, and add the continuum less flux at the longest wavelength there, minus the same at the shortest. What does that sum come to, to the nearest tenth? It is -0.1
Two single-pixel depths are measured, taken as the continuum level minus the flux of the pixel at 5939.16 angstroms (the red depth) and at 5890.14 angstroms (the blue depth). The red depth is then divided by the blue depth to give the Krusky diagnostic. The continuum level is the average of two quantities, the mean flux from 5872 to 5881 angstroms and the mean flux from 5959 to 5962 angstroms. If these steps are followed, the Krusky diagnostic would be 0.2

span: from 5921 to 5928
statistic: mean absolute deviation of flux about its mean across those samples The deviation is 0.42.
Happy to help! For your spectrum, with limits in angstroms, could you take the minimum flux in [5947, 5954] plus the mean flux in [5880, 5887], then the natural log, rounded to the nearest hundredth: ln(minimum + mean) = 2.08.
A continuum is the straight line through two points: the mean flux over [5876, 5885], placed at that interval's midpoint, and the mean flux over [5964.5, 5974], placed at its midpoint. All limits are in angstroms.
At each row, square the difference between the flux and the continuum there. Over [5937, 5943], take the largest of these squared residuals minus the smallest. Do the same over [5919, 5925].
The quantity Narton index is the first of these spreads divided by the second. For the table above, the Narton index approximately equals 0.3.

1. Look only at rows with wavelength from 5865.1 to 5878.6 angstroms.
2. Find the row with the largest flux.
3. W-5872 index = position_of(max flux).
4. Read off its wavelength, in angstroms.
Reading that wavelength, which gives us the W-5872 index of 5876.59 angstroms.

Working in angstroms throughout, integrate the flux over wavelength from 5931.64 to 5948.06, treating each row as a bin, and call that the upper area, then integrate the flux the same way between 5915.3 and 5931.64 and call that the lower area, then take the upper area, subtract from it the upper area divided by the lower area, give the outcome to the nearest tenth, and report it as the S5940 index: 68.0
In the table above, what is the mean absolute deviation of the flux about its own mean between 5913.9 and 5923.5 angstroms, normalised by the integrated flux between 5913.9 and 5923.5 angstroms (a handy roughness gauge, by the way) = 0.010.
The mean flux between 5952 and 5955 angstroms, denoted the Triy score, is 4.18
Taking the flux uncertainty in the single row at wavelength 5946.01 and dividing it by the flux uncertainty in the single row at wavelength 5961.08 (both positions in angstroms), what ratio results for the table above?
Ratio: 0.91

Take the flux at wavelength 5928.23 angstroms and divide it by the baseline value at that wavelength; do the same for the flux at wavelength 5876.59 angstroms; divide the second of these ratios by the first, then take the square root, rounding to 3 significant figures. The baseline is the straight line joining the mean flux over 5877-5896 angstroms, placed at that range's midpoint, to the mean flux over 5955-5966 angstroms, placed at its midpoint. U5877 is 1.12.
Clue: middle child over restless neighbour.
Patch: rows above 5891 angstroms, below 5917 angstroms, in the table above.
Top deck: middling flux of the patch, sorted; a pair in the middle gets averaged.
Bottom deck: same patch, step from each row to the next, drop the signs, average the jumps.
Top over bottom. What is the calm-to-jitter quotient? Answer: 14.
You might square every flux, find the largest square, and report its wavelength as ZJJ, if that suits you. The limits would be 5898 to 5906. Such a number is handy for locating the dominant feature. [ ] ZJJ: 5905.07 angstroms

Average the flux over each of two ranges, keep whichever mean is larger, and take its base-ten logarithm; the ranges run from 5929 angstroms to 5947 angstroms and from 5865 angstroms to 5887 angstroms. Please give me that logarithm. 0.635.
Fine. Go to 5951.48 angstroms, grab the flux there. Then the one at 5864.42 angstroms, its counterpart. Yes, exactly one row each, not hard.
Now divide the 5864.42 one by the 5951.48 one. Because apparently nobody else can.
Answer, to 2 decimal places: 1.12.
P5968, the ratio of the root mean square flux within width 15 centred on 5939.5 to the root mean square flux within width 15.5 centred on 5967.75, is 0.95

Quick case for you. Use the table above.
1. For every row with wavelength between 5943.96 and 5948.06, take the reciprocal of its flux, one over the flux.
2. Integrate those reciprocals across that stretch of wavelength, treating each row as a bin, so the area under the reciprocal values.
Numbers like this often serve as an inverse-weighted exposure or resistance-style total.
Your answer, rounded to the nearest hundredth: 1.00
